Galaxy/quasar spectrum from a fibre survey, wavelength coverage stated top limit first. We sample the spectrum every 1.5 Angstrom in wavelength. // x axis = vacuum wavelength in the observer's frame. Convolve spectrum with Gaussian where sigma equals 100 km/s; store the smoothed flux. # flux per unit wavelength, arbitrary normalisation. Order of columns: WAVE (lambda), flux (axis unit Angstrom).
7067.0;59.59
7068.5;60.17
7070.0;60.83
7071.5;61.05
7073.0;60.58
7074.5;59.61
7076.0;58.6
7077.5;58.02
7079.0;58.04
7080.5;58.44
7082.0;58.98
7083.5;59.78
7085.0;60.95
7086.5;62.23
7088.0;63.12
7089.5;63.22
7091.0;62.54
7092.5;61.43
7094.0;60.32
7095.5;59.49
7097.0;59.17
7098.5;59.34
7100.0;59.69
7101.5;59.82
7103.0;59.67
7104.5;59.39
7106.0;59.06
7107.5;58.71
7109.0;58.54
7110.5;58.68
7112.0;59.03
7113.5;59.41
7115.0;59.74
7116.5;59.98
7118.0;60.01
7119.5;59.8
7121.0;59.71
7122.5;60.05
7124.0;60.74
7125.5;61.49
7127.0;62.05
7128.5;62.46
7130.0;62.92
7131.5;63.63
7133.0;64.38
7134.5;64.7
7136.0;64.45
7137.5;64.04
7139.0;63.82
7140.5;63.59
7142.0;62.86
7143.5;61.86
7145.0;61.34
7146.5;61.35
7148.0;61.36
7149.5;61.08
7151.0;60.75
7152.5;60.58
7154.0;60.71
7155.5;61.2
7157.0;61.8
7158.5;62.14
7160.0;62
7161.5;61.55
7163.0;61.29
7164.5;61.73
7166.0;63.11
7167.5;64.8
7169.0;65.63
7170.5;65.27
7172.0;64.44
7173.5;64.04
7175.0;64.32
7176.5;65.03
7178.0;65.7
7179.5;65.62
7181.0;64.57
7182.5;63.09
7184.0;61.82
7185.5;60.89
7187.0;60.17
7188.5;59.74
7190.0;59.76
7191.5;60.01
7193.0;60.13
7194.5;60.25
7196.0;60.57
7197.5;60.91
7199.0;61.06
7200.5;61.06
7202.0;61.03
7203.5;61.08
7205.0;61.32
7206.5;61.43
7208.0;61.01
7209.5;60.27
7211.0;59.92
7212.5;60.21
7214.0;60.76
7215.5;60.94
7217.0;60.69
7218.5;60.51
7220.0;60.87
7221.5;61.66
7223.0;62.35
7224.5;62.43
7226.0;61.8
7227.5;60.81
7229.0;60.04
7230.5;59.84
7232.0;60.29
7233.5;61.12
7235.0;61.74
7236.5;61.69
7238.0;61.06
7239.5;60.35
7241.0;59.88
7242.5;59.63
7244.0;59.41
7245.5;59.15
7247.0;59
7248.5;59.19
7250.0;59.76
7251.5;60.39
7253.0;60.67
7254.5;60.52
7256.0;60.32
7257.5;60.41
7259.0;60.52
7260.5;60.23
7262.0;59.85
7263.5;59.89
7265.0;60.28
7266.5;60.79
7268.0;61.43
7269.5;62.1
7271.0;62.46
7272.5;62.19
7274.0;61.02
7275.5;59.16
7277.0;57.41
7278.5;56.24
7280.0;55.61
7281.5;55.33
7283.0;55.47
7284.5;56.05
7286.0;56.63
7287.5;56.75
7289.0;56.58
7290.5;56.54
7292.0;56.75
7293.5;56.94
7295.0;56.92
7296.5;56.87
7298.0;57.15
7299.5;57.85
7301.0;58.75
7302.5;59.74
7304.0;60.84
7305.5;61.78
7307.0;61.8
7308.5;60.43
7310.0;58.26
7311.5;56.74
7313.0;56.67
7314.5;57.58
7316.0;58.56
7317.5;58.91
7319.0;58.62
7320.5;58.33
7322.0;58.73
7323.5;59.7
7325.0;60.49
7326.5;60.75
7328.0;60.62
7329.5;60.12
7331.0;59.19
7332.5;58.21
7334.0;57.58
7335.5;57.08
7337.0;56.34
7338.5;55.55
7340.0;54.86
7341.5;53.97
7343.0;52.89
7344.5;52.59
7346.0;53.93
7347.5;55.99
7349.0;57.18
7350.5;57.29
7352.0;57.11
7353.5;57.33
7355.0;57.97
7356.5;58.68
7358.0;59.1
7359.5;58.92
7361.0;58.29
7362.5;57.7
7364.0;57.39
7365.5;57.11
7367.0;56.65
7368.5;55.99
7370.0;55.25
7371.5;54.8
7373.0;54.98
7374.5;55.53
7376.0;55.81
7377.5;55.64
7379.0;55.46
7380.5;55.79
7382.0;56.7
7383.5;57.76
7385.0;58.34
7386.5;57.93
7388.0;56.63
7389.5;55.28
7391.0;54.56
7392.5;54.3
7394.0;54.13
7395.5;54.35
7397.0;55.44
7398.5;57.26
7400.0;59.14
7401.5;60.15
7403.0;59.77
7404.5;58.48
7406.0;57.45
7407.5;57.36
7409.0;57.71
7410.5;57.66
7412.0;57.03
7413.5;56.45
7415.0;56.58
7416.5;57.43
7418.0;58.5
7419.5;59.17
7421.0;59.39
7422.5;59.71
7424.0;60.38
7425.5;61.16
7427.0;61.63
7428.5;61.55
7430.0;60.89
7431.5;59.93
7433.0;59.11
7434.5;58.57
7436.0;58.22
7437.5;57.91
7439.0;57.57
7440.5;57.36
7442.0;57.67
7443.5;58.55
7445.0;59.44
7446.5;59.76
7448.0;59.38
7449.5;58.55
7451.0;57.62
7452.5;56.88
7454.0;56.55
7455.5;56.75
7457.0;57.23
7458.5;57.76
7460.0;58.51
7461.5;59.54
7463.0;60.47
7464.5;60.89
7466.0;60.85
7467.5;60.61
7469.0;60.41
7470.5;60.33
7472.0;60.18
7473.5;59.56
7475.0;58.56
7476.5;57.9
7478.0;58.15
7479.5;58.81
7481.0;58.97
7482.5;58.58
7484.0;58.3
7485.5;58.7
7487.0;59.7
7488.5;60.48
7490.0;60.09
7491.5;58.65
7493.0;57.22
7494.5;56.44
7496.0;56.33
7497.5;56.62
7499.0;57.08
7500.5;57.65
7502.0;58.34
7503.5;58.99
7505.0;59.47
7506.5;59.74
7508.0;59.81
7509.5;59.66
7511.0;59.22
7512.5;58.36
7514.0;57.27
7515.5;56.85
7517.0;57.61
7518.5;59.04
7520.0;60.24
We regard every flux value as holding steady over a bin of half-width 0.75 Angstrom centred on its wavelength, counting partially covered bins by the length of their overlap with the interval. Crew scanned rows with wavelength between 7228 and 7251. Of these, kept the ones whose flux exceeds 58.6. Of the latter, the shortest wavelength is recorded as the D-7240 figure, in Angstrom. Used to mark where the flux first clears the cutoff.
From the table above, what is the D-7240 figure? 7229.0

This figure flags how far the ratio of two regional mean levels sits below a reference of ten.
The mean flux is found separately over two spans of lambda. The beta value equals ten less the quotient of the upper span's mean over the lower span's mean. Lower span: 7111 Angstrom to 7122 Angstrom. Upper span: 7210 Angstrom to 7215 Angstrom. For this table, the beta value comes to 8.99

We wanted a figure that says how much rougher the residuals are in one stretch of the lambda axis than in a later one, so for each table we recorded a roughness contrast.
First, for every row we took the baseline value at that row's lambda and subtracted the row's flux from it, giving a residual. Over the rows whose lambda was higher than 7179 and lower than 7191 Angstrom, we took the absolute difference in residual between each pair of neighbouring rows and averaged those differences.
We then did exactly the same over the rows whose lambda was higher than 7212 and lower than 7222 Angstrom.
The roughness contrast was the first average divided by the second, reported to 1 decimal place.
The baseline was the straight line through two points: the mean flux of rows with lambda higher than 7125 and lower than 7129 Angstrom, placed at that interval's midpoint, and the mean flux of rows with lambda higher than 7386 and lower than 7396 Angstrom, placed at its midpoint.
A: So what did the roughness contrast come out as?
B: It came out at 2.1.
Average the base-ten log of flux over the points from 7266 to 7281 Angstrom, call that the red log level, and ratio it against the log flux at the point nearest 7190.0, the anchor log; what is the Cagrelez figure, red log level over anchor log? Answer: 1.000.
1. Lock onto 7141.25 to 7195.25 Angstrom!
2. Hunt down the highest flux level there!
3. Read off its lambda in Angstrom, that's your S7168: 7178.0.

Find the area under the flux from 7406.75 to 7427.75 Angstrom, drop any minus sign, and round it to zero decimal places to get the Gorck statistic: 1230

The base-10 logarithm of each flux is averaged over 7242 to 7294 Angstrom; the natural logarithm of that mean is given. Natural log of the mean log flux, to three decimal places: 0.571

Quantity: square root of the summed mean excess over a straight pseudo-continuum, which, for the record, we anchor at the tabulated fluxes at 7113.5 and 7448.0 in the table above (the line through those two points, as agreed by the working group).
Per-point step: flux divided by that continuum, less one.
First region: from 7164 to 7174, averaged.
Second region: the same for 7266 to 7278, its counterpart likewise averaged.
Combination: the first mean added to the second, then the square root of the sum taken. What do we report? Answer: 0.32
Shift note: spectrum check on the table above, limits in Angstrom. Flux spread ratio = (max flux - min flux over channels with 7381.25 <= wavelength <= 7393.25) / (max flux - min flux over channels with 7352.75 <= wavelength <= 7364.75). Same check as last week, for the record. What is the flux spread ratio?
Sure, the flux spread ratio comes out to 2.3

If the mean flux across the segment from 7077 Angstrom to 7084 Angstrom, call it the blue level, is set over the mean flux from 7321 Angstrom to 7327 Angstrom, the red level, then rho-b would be 0.98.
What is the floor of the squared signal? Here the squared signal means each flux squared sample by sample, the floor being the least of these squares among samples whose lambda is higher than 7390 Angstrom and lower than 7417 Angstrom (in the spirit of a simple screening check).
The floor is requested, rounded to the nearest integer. 2930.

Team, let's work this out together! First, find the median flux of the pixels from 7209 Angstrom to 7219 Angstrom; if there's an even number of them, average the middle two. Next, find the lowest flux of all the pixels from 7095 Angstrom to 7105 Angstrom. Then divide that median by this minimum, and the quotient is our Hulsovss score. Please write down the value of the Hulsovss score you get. 1.02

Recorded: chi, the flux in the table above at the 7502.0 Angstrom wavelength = 58.34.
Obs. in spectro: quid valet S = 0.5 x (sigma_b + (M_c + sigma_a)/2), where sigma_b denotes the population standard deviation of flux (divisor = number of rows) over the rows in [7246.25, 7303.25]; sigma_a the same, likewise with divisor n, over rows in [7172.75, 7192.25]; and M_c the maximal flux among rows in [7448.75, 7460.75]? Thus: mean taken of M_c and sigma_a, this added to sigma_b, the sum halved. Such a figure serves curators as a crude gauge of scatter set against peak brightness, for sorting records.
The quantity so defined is 16.2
